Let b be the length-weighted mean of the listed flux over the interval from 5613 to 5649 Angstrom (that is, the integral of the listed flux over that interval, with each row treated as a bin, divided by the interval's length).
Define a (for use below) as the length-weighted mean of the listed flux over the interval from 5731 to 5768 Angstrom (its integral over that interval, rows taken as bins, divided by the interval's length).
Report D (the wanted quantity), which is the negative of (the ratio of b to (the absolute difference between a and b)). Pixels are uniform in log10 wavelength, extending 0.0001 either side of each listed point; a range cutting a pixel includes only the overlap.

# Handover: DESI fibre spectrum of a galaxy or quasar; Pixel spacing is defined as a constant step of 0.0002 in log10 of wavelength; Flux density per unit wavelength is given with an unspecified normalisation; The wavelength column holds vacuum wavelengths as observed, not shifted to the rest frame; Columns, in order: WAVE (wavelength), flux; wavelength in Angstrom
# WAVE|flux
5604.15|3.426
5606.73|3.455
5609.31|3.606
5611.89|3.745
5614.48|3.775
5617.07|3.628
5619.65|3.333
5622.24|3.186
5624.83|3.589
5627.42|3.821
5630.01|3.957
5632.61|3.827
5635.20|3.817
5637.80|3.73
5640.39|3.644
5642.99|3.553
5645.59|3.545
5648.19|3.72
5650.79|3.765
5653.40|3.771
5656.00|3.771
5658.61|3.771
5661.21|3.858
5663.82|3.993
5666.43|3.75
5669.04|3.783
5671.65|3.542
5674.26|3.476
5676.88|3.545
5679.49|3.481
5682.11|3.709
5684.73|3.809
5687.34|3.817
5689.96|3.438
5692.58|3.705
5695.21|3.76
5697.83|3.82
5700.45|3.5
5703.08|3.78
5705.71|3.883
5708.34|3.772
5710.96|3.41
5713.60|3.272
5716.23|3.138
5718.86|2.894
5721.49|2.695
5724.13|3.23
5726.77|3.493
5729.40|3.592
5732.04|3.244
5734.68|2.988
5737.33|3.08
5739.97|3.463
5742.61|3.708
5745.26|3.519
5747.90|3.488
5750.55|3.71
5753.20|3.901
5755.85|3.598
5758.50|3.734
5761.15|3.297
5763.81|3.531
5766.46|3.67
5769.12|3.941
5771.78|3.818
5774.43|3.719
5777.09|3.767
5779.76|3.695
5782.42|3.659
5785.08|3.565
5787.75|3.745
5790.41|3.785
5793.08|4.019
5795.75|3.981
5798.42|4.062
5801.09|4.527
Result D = -24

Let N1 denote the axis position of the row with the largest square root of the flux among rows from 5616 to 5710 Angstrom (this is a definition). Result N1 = 5663.82 Angstrom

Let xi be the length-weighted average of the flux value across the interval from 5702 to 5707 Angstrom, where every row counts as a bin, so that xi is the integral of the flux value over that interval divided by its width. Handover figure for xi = 3.83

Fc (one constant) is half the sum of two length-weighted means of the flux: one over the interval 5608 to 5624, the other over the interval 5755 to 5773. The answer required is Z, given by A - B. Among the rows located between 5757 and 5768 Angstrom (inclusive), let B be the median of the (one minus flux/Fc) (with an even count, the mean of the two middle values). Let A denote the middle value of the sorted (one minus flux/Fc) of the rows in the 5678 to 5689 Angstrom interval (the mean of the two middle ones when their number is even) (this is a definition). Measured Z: -0.04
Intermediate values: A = -0.04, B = 0.000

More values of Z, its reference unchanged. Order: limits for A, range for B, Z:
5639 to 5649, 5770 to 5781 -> 0.04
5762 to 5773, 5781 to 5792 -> -0.01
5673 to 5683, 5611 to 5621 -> 0.05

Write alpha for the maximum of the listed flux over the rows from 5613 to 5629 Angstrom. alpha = 3.821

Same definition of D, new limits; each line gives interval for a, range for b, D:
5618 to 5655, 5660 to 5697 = -128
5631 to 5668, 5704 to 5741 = -7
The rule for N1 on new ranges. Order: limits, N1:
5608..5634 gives 5630.01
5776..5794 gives 5793.08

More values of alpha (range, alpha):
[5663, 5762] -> 3.993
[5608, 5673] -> 3.993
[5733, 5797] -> 4.019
